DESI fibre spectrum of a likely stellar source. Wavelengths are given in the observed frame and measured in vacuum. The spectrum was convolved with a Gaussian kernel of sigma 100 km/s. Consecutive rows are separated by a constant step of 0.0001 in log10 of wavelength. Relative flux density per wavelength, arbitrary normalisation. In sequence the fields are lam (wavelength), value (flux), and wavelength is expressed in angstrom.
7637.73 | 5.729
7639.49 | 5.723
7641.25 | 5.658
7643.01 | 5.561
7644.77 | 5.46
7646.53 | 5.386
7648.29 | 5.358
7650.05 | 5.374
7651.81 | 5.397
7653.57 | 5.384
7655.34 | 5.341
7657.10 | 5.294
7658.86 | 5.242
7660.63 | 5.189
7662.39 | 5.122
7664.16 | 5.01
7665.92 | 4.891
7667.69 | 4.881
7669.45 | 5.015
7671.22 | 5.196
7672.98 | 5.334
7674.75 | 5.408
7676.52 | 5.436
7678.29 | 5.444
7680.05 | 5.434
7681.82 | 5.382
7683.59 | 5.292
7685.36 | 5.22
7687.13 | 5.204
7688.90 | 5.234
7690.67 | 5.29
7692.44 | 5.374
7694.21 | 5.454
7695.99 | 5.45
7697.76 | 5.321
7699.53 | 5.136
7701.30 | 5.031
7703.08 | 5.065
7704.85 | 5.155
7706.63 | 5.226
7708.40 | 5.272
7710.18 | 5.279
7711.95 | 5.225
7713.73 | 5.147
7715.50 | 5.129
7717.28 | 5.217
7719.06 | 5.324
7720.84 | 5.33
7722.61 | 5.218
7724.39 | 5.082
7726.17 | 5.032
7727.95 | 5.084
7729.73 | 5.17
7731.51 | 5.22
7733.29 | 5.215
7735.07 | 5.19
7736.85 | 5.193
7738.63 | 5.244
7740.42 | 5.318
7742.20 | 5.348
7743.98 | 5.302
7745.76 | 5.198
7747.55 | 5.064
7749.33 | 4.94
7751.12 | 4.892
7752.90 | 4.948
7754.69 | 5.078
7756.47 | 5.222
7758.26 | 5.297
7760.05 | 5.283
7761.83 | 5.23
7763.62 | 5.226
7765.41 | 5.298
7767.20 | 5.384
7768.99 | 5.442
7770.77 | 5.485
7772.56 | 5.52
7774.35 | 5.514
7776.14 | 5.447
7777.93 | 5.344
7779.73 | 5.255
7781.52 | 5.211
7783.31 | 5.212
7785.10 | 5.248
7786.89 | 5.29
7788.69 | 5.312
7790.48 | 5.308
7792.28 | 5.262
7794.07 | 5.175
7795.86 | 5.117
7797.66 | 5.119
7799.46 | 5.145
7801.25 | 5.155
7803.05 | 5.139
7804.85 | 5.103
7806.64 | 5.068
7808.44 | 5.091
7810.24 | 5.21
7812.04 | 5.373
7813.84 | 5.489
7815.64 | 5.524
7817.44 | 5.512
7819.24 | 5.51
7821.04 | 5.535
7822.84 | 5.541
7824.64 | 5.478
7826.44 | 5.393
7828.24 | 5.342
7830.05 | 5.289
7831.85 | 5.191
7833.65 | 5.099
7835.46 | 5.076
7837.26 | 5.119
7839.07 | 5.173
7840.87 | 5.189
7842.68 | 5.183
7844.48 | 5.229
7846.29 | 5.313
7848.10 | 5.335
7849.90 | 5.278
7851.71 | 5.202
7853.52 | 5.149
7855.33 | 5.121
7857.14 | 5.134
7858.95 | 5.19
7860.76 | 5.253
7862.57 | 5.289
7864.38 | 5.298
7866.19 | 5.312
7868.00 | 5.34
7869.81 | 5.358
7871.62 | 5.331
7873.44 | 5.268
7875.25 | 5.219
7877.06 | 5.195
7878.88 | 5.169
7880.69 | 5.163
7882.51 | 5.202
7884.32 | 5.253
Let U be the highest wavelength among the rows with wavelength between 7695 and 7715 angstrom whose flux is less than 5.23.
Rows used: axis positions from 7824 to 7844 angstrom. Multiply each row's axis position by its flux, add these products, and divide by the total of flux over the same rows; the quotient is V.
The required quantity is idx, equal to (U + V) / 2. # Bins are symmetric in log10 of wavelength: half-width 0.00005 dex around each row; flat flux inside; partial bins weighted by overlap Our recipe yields 7773.6 angstrom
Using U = 7713.73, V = 7833.6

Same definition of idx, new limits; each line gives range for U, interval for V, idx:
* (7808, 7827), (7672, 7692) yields 7746.0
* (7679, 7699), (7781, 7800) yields 7738.8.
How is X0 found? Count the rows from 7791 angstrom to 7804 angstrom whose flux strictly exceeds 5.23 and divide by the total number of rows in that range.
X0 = 0.1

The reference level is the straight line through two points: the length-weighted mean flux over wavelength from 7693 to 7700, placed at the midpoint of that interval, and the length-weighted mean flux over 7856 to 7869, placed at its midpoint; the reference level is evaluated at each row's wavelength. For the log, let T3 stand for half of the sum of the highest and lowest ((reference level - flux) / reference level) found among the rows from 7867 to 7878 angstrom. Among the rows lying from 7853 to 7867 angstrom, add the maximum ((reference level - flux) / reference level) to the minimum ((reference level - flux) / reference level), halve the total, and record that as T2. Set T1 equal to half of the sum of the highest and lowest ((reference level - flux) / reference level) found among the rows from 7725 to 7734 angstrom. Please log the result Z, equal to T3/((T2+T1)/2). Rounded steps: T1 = 0.039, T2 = 0.01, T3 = -0.004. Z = -0.2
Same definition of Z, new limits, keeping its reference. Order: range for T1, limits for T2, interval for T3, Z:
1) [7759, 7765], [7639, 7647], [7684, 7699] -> -0.5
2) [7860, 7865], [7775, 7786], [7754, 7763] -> -6.7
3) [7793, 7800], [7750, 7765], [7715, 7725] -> 0.7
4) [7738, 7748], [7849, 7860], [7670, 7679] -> 0.5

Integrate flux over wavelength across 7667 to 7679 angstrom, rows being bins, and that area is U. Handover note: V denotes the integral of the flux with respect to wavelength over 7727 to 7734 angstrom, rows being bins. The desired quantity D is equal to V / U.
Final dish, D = 0.6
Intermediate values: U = 63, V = 36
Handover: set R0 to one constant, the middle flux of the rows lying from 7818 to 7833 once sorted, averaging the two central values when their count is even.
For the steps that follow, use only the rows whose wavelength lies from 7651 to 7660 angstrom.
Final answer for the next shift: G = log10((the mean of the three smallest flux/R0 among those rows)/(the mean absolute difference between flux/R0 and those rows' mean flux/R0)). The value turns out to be 2.02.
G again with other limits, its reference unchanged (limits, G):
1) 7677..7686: 1.83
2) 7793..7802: 2.42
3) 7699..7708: 1.93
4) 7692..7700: 1.75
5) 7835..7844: 2.10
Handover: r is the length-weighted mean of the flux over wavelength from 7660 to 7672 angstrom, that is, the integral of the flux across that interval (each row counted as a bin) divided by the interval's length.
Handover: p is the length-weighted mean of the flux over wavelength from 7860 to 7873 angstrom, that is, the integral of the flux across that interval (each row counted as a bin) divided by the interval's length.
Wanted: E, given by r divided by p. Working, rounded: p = 5.31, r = 5.04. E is 0.949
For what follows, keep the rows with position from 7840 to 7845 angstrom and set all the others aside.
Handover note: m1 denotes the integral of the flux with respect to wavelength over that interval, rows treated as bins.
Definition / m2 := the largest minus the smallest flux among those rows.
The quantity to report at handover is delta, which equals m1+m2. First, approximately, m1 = 26.0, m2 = 0.046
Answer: 26.0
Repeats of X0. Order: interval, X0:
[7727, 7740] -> 0.1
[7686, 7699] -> 0.9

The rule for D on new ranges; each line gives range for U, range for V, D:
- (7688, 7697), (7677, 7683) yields 0.7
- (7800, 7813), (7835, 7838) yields 0.2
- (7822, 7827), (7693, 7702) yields 1.7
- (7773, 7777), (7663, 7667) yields 0.9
